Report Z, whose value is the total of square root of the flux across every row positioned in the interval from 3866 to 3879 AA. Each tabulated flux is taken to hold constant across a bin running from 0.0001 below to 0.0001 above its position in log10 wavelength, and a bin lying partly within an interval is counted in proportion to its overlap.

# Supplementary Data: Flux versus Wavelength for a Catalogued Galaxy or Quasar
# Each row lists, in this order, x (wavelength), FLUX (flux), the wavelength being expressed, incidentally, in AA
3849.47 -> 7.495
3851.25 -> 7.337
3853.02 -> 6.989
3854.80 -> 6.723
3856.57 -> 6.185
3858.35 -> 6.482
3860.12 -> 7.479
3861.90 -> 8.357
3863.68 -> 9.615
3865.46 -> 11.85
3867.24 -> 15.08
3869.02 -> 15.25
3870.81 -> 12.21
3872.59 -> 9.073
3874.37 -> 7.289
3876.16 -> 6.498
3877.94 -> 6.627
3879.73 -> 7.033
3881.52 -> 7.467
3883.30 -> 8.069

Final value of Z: 22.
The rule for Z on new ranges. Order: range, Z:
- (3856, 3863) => 11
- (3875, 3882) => 11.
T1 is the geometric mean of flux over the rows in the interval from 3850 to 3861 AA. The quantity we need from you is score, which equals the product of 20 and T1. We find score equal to 137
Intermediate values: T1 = 6.9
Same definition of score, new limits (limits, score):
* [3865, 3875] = 228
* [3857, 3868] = 188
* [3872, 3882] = 146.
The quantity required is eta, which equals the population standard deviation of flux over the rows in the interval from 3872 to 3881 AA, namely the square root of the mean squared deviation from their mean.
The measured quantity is 0.9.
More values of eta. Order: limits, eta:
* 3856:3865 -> 1.3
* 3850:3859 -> 0.4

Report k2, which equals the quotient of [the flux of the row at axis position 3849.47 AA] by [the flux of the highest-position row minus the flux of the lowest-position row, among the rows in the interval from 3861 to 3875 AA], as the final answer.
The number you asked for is -7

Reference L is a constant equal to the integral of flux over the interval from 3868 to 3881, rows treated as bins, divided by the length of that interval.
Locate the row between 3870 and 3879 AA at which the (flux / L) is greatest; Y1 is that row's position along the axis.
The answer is 3870.81 AA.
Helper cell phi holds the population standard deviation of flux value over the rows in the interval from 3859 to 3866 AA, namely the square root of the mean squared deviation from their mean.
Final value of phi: 1.6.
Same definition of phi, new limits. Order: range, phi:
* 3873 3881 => 0.3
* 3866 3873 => 2.5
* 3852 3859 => 0.3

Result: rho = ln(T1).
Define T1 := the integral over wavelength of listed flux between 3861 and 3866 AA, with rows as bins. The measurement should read 3.89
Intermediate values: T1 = 49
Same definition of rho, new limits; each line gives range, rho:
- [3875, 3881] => 3.71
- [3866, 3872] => 4.41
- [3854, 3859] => 3.48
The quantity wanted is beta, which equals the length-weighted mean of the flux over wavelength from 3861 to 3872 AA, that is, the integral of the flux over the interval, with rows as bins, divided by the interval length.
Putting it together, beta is 12.0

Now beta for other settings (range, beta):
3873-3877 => 7.2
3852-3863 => 7.1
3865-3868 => 13.6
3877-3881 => 6.9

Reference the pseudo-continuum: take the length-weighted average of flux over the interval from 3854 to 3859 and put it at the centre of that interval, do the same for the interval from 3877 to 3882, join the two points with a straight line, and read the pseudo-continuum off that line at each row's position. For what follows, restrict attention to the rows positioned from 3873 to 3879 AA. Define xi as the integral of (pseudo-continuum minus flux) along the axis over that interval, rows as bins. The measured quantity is 0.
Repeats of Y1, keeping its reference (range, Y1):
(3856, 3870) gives 3869.02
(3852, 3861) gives 3860.12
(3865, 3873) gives 3869.02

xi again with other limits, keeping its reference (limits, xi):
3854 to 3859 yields 0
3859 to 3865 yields -12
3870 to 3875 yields -14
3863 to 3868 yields -28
